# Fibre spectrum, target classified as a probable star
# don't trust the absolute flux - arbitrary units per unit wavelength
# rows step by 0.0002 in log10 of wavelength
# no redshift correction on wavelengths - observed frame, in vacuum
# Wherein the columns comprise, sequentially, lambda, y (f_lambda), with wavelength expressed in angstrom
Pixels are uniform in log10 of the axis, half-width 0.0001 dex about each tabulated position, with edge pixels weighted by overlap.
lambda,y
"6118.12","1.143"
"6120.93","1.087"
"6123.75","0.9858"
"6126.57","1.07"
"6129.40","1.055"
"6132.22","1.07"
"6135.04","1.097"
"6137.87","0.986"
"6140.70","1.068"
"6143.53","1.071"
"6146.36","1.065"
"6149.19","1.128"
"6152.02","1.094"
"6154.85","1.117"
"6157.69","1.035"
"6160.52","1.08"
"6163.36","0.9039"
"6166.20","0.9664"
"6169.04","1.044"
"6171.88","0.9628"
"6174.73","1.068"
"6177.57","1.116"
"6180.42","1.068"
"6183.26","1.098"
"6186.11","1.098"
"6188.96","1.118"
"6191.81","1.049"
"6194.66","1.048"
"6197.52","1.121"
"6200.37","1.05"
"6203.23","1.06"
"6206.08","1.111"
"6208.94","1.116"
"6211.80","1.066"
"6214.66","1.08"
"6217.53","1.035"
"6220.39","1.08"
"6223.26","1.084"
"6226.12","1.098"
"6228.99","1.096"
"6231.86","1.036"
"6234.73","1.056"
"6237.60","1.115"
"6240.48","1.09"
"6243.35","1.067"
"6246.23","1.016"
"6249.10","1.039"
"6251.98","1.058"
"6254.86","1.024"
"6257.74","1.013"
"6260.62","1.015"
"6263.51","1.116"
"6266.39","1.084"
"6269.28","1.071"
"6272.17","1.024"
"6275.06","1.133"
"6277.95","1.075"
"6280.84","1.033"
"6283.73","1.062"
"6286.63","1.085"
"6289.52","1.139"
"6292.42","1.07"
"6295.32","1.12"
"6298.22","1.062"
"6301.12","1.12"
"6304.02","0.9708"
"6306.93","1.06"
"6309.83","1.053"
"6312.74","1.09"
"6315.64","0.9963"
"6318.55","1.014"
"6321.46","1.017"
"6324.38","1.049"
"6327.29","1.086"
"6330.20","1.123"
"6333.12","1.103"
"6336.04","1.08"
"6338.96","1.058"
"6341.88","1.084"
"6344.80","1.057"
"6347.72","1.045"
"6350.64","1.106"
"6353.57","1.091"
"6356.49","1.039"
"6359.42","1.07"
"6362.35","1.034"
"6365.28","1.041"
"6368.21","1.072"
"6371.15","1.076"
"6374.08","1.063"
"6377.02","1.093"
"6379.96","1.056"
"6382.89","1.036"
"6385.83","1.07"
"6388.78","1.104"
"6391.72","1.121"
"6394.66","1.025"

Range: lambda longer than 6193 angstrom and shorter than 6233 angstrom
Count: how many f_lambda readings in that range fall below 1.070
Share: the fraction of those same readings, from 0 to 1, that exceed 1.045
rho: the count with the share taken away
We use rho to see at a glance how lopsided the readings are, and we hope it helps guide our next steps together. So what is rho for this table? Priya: 5.1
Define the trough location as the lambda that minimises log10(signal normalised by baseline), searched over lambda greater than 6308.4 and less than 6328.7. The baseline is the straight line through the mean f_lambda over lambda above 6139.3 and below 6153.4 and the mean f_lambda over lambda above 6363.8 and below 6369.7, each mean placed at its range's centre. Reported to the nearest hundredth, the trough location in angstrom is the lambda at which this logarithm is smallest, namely 6315.64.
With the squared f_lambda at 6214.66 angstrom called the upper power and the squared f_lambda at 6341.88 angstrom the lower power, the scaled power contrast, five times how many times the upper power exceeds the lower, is 5.0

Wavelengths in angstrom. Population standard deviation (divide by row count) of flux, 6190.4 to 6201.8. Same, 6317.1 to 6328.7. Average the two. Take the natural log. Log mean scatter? -3.50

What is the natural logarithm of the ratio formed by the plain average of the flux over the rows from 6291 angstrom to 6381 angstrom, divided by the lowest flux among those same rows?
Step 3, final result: 0.09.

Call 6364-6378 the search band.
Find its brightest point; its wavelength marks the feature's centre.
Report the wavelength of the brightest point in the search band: 6377.02 angstrom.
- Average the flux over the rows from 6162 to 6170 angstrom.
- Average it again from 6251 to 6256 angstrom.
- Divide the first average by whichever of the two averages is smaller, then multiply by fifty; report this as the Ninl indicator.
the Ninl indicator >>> 50.0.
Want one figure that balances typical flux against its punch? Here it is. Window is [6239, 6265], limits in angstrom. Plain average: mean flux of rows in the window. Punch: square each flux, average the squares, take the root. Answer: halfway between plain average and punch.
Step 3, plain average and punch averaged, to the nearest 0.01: 1.05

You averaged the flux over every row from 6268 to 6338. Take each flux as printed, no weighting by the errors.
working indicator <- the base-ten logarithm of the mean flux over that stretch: 0.0286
